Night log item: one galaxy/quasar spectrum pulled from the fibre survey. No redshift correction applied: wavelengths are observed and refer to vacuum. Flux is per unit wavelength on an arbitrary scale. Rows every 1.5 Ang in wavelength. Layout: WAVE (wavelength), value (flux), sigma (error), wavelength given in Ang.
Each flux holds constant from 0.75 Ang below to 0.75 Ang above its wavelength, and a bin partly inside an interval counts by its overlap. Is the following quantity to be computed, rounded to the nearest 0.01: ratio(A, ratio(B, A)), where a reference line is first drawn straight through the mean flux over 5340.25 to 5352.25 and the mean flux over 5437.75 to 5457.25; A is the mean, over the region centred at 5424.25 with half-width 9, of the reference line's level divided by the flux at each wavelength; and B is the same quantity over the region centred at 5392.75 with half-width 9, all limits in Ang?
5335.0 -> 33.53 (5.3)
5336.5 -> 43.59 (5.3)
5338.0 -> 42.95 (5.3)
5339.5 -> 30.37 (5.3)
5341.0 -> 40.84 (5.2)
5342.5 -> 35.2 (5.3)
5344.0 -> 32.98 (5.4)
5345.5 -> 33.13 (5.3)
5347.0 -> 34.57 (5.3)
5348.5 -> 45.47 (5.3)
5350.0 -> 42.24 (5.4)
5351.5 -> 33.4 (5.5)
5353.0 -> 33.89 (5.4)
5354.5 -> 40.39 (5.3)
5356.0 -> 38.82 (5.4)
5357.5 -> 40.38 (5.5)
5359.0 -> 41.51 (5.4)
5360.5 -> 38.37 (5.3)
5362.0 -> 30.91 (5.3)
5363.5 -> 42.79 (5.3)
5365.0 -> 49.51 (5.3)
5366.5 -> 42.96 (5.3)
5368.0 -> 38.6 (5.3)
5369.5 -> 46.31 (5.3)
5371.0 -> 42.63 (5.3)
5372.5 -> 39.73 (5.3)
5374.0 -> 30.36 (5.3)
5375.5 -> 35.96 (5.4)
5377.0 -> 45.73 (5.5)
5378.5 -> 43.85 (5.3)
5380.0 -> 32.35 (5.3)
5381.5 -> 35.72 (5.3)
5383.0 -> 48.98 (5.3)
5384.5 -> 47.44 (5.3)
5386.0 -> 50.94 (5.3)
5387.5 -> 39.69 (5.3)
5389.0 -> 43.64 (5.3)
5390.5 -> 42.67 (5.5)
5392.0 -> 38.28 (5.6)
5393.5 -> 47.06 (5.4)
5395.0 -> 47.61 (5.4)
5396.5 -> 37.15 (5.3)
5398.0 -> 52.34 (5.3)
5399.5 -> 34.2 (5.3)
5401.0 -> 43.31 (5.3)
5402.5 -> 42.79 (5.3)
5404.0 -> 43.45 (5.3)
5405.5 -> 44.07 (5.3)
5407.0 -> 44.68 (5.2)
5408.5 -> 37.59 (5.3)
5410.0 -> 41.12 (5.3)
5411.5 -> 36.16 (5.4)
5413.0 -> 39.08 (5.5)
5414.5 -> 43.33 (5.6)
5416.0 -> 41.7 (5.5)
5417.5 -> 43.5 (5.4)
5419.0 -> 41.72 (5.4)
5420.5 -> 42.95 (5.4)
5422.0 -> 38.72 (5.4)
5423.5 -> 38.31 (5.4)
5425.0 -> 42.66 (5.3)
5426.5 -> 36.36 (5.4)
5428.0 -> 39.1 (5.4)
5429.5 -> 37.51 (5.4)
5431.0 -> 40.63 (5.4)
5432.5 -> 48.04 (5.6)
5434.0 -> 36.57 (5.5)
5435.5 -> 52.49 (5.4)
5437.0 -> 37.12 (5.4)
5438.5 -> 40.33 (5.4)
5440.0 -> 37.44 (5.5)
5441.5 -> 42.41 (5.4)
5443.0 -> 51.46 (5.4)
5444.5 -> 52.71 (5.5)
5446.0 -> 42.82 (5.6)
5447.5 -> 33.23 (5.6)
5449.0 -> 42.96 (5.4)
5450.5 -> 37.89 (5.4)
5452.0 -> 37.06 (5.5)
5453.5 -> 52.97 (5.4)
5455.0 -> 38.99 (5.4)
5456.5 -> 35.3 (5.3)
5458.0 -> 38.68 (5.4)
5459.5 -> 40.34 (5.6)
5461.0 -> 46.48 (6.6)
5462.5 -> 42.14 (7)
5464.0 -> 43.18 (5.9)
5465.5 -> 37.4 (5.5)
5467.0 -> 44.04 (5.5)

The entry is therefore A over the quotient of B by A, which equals 1.10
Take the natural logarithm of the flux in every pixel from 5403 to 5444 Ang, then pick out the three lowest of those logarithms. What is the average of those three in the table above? 3.59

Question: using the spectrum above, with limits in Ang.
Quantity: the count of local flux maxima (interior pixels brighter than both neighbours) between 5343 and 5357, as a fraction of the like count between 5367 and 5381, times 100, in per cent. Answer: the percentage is 100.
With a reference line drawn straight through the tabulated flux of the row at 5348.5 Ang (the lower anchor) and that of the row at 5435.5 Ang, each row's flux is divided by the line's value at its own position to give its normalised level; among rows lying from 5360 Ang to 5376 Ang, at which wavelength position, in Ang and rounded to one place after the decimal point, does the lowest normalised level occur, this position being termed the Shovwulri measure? 5374.0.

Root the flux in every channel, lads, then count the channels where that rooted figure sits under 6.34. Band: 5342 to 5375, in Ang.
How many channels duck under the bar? 12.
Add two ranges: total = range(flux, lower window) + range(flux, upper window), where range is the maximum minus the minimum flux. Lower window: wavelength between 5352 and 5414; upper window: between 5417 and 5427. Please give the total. 29.1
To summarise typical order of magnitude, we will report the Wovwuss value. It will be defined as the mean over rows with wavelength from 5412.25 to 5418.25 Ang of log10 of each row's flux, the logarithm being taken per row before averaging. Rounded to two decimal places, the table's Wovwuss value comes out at 1.62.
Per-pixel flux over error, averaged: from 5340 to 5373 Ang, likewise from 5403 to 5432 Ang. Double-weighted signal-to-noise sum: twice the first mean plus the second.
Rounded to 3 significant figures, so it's 22.3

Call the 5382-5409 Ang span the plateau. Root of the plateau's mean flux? 6.61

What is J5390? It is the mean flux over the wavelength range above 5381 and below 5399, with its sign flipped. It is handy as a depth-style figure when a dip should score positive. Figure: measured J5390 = -44.3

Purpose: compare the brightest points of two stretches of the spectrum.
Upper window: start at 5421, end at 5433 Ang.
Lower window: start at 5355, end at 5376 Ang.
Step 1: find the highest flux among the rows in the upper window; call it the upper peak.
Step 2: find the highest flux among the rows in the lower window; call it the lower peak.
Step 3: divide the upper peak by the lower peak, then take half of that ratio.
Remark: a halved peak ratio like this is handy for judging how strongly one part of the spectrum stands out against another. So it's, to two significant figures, 0.49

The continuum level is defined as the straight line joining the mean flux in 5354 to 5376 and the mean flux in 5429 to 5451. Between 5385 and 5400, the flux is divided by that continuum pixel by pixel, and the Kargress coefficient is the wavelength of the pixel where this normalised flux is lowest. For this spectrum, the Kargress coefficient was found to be 5399.5 Ang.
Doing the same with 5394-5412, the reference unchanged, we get 5399.5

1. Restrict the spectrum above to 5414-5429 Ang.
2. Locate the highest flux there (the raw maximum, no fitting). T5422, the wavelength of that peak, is 5417.5 Ang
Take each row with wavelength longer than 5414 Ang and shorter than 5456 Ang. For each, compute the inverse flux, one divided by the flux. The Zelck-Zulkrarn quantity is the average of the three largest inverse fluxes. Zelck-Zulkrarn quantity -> 0.0283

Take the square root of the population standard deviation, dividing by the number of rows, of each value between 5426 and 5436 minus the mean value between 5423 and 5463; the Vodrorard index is 2.41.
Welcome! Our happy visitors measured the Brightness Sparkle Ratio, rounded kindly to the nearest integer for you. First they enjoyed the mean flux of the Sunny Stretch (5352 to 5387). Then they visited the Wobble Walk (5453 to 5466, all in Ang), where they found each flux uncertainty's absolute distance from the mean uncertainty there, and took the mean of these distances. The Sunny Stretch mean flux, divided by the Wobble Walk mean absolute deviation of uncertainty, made 86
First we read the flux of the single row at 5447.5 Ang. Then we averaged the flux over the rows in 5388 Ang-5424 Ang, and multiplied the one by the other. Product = 1392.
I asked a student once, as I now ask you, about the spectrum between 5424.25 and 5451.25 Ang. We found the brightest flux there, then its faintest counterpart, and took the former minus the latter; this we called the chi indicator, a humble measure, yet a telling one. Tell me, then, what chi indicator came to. 19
